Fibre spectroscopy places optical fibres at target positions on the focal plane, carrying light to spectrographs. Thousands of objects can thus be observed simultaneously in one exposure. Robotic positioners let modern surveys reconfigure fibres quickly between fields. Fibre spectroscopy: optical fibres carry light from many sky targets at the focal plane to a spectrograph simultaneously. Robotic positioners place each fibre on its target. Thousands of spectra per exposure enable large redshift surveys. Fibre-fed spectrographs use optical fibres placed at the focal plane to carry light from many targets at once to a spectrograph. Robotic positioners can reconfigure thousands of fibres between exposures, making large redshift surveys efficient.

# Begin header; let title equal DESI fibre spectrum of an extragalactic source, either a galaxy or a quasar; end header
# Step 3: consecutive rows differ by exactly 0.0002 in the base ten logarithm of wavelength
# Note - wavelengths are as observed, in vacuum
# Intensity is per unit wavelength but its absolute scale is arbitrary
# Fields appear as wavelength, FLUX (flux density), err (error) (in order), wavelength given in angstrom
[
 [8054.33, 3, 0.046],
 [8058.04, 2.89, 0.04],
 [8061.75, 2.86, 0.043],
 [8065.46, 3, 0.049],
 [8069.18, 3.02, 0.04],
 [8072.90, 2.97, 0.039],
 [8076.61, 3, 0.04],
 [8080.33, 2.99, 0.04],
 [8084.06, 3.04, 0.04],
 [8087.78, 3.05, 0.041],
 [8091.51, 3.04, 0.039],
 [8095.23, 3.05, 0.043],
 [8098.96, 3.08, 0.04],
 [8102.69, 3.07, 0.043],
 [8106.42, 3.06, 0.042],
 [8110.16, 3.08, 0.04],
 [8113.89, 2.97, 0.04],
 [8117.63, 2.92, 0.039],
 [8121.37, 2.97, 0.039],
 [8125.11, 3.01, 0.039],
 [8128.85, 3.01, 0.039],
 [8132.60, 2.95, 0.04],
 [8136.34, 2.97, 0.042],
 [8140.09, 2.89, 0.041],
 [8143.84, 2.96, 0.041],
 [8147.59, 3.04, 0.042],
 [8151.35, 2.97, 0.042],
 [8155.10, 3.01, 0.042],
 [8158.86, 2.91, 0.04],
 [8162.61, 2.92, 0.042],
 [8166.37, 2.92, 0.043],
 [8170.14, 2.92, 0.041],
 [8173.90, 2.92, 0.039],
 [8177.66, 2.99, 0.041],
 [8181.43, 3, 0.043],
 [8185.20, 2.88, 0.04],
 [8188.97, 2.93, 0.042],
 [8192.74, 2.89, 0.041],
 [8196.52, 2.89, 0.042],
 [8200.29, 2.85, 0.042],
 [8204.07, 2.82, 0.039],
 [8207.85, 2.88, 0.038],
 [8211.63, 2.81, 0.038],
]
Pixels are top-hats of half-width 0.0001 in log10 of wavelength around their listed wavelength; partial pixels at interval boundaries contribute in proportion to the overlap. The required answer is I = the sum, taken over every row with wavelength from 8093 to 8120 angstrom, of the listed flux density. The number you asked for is 21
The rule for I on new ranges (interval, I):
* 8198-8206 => 6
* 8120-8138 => 15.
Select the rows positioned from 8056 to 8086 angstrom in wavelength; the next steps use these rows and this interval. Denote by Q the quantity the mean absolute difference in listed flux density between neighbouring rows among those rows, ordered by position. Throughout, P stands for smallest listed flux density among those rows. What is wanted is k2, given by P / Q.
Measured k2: 61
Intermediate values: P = 2.86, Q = 0.047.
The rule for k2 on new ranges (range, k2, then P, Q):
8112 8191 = 63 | 2.88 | 0.046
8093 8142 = 72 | 2.89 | 0.040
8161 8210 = 81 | 2.82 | 0.035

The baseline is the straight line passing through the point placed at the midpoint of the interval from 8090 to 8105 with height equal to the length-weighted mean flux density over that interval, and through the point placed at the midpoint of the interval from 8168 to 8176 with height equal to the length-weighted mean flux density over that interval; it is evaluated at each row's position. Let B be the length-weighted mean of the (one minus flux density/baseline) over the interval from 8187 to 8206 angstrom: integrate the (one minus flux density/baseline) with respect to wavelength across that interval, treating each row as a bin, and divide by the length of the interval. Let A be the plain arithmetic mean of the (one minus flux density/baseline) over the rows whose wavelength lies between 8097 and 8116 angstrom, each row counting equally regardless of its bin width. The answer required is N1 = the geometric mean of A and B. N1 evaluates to 0.000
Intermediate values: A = -0.002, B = 0.000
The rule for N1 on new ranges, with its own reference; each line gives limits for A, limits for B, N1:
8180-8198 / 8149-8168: 0.002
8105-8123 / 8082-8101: 0.009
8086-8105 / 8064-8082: 0.010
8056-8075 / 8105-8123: 0.024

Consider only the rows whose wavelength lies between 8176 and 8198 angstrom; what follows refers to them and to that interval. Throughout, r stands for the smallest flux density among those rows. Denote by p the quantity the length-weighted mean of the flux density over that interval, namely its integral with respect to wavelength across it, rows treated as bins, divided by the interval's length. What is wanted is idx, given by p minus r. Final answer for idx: 0.05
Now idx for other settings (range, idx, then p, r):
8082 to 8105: 0.01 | 3.05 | 3.04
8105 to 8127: 0.08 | 3.00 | 2.92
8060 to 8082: 0.11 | 2.97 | 2.86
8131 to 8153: 0.07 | 2.96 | 2.89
